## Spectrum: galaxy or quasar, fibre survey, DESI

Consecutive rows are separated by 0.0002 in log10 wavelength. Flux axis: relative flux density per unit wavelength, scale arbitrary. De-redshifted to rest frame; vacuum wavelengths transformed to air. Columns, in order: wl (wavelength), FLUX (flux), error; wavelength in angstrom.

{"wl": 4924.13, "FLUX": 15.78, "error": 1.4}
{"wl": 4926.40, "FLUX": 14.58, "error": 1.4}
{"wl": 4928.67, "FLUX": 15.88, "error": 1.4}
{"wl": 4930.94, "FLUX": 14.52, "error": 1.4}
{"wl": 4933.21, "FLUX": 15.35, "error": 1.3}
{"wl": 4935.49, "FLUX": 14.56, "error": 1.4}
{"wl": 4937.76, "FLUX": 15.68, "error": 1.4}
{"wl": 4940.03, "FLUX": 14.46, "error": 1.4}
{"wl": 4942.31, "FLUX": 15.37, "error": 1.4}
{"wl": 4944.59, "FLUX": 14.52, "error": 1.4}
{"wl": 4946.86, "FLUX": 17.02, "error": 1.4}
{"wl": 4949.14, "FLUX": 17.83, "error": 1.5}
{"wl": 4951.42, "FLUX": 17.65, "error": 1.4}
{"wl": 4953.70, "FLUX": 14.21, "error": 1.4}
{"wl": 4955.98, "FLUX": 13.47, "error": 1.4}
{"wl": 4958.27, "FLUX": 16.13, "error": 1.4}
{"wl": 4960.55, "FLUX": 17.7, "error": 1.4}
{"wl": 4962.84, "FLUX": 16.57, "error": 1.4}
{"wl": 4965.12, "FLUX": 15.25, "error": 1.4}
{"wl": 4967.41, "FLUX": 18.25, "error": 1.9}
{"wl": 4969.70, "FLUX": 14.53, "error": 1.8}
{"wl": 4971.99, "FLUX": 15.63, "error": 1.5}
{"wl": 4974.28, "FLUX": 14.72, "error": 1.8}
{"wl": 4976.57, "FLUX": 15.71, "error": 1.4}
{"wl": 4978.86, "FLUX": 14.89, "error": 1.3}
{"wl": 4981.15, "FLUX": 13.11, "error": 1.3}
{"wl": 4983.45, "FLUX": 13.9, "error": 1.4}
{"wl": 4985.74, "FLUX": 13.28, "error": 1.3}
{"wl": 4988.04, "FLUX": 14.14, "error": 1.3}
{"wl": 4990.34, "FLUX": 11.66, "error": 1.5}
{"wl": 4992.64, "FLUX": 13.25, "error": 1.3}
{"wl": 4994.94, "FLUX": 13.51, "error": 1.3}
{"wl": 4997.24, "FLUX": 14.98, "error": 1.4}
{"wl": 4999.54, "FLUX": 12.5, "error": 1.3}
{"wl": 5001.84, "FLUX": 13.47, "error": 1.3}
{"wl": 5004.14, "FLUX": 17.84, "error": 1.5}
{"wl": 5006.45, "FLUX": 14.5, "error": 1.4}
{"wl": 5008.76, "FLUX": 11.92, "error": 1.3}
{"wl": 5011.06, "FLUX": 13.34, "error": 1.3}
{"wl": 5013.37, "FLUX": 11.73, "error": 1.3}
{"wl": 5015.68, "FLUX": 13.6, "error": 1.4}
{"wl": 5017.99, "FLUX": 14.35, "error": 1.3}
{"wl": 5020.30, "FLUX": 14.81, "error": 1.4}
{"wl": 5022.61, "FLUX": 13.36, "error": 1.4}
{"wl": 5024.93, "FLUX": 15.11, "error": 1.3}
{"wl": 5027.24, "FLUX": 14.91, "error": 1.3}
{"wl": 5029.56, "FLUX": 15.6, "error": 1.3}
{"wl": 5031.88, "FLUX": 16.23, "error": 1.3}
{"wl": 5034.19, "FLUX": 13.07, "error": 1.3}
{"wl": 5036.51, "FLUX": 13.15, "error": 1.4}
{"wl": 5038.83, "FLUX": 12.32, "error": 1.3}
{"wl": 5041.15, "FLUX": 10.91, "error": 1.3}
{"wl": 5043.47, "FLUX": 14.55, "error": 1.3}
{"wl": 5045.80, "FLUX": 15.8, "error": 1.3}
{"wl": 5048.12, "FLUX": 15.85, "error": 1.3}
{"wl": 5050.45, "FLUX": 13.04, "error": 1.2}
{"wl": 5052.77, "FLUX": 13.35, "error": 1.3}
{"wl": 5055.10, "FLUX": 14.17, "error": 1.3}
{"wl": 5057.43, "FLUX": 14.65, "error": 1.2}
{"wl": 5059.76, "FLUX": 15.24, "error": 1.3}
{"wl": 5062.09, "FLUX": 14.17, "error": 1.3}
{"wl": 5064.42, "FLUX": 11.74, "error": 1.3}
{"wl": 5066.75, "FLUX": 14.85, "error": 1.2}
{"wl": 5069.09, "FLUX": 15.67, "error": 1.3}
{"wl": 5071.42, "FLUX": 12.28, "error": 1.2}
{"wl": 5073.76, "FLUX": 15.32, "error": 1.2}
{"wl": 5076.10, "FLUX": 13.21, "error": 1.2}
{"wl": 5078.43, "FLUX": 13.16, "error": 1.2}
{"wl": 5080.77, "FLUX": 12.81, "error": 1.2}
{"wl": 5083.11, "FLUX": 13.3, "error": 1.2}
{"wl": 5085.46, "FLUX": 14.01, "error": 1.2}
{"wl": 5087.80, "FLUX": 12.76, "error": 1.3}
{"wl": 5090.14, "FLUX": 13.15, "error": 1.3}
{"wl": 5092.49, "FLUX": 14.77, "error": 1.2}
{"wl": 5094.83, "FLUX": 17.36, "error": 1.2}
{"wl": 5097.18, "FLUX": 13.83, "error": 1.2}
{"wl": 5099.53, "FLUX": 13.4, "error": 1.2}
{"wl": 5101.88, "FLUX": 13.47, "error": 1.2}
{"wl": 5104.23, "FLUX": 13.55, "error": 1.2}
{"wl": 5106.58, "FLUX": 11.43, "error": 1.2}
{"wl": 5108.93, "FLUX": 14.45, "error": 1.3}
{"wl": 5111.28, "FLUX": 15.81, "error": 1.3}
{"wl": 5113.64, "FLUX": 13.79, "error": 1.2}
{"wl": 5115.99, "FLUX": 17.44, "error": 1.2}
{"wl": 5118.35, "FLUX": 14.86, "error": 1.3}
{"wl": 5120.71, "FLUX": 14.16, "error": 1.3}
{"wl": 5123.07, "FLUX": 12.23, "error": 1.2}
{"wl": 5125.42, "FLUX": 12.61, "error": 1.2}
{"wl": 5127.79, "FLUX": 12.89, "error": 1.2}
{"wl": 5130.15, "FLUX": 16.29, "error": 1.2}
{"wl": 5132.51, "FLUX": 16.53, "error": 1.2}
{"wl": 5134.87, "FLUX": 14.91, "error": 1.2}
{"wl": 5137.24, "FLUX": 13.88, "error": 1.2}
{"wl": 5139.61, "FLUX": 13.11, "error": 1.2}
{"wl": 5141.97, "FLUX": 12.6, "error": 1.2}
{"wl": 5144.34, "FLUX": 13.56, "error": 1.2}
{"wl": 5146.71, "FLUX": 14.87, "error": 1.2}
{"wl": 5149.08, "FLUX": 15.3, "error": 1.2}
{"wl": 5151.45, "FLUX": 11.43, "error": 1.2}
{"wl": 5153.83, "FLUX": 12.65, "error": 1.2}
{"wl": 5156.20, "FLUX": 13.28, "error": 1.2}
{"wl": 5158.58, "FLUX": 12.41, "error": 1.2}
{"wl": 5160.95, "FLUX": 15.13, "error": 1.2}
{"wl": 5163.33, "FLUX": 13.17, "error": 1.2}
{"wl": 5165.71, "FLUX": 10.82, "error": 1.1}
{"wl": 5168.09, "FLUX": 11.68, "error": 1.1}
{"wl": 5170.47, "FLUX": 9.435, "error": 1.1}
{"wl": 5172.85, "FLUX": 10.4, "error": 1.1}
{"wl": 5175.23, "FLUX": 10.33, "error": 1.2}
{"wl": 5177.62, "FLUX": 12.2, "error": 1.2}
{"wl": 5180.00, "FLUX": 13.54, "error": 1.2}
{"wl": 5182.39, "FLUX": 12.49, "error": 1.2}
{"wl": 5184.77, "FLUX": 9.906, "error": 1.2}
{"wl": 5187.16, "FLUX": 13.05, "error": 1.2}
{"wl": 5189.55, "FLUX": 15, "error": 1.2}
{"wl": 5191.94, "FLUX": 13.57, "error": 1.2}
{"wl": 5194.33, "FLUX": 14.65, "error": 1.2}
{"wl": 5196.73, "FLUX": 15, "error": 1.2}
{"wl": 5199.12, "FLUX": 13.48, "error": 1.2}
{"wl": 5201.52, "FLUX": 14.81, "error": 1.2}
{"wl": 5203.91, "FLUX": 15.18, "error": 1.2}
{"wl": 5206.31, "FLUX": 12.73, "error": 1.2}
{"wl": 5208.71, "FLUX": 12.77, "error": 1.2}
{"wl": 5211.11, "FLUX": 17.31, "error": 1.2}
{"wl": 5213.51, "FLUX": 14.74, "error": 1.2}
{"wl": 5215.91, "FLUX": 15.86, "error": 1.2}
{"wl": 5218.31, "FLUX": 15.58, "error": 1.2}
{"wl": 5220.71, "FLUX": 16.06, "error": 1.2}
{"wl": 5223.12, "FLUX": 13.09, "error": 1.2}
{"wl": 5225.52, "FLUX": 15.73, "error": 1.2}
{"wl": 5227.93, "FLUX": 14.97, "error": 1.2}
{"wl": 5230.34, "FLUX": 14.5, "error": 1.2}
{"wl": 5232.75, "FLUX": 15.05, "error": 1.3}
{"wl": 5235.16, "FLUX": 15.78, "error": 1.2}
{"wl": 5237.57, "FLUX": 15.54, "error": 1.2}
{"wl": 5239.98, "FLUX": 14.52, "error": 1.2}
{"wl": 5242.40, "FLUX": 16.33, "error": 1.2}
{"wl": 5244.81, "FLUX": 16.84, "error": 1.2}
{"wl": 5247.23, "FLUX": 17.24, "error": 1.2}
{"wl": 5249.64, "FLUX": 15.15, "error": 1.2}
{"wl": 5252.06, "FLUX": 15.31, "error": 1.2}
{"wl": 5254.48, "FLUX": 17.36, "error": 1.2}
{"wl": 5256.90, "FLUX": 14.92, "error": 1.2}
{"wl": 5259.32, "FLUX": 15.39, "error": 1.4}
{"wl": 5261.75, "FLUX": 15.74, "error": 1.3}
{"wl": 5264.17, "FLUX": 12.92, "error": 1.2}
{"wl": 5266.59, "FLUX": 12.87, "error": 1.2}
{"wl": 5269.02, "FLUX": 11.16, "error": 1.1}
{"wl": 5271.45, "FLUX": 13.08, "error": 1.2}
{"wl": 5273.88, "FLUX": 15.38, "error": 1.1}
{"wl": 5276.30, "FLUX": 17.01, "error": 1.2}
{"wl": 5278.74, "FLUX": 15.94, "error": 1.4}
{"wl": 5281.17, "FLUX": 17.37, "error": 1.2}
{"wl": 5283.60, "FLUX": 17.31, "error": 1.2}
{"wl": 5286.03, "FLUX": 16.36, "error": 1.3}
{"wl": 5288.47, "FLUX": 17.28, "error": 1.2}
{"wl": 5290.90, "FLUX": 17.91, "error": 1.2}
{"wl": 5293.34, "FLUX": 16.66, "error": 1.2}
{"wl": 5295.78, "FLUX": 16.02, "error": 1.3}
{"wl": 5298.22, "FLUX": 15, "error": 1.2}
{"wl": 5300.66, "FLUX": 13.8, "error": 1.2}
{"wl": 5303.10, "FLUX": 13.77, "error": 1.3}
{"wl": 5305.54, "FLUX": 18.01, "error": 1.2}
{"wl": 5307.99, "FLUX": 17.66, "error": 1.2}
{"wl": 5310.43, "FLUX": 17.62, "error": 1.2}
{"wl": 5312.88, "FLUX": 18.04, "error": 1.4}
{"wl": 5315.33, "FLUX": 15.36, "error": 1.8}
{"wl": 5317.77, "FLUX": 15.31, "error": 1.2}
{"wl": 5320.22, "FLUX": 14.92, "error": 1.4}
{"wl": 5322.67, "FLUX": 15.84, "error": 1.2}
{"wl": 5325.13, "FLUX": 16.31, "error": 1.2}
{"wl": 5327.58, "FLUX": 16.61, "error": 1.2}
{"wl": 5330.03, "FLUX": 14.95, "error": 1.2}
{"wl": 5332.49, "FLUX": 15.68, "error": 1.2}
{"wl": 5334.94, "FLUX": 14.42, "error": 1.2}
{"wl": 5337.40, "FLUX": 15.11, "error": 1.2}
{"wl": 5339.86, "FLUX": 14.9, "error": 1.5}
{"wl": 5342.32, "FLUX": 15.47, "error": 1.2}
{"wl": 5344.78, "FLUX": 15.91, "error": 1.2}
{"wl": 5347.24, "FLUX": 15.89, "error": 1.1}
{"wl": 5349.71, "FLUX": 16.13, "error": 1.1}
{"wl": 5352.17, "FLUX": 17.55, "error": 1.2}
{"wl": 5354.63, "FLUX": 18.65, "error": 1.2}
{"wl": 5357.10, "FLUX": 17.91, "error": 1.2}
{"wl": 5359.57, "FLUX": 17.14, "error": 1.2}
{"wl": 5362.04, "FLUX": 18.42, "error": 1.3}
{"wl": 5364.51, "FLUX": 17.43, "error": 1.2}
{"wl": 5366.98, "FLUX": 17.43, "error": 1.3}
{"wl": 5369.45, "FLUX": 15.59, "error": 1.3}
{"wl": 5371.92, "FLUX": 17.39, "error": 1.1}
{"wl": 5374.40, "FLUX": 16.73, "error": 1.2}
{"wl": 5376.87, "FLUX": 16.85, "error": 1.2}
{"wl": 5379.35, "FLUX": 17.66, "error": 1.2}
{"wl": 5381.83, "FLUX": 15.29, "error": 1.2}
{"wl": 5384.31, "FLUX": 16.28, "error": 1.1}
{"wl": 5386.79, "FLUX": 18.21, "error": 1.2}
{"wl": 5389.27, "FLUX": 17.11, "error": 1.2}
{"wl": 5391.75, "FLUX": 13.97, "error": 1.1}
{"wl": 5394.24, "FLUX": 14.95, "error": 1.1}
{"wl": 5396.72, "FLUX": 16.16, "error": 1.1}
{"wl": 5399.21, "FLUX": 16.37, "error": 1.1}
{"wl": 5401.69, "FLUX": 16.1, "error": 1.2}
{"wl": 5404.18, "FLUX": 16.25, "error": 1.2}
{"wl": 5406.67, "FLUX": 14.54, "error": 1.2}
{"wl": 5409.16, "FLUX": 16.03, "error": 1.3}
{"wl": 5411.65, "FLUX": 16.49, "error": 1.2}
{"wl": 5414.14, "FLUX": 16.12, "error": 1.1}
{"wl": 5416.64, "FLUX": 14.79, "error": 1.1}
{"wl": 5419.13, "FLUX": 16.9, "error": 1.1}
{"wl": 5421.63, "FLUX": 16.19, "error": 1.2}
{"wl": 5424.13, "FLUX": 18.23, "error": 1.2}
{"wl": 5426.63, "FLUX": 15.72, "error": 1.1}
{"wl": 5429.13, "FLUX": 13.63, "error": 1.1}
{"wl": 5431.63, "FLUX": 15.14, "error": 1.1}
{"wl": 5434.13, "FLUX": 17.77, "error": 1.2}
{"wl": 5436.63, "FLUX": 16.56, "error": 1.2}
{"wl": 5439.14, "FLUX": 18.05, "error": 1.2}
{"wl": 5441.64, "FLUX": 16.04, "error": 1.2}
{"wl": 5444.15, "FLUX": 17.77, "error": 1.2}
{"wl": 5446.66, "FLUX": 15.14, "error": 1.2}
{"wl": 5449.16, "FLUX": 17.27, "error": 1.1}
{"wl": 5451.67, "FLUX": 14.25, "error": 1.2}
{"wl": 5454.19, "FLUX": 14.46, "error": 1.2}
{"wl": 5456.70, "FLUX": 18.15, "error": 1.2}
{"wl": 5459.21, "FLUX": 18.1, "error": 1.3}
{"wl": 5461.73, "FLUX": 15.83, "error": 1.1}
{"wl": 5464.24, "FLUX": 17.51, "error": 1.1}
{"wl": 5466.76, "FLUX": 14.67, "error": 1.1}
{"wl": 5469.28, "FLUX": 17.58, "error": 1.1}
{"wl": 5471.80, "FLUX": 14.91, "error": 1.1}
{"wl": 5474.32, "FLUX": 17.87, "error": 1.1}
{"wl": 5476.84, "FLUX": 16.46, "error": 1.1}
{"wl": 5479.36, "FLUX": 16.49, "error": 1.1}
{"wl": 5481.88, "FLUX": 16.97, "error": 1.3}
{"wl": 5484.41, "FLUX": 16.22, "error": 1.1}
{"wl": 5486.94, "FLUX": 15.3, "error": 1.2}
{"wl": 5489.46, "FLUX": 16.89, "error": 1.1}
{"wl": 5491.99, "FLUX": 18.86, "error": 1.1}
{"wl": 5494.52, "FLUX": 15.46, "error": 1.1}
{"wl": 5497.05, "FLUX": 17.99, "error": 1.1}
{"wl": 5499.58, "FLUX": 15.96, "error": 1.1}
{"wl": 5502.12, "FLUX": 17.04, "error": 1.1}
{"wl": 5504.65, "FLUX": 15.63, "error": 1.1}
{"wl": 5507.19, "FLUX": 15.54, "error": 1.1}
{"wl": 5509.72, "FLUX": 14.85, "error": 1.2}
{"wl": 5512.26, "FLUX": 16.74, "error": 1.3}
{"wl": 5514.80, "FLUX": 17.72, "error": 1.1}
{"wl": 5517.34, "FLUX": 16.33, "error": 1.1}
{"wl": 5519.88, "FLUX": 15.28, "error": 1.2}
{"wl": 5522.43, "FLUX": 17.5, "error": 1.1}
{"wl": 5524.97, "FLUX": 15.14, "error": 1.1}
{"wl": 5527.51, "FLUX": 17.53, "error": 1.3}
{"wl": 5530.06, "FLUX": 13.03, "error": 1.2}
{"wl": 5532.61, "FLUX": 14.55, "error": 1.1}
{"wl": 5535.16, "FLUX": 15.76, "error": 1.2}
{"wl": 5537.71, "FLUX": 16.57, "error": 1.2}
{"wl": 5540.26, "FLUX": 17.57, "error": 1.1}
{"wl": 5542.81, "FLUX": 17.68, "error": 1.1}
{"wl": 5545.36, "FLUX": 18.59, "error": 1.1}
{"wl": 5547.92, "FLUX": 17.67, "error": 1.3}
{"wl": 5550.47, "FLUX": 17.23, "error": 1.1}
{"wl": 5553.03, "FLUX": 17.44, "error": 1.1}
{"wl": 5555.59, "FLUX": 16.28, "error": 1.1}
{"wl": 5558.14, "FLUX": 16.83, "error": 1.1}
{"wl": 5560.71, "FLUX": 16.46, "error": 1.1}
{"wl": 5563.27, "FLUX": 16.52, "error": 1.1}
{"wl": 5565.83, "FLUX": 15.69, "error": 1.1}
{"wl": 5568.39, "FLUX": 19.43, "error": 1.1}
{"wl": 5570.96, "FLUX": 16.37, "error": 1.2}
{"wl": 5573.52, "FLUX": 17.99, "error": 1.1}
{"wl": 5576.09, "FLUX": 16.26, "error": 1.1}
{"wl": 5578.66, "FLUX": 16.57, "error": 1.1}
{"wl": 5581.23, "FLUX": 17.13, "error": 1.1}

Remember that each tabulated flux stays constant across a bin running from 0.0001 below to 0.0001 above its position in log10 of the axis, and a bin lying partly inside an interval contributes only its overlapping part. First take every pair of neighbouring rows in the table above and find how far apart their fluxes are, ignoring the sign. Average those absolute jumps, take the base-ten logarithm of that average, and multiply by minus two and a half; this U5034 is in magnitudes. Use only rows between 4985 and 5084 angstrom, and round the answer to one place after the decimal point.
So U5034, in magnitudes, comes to -0.4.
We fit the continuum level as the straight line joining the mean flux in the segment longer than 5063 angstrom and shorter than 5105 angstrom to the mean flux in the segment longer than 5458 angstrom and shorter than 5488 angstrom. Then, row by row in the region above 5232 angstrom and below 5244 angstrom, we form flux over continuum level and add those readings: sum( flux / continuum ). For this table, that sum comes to 5.19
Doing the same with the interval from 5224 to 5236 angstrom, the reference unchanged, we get 5.13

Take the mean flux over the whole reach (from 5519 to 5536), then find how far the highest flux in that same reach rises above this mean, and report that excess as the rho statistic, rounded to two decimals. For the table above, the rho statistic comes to 1.99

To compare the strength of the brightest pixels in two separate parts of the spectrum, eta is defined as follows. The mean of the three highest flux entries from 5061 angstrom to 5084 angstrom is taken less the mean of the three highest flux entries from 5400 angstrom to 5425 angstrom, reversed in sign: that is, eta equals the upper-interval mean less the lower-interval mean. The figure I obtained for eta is 1.93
